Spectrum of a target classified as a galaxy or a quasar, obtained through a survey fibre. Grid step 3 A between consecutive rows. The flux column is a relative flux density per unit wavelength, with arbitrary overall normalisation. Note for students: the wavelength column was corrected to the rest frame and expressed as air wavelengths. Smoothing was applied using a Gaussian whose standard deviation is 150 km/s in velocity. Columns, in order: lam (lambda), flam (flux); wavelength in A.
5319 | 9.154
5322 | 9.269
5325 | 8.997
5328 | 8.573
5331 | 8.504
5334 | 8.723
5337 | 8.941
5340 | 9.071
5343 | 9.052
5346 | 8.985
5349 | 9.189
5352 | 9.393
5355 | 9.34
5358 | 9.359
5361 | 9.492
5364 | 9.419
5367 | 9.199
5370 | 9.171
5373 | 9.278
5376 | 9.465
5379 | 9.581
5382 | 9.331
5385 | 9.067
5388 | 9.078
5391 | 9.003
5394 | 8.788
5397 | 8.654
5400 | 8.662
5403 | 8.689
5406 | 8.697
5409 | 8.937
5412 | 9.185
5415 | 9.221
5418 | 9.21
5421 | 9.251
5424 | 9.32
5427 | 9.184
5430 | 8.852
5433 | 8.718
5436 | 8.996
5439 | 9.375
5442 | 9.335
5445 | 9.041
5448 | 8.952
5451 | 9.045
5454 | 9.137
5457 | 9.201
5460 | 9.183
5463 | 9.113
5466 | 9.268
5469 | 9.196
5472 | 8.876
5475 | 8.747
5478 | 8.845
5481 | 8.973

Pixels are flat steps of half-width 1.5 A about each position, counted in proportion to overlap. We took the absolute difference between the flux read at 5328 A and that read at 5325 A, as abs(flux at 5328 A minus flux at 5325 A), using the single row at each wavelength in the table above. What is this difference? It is 0.42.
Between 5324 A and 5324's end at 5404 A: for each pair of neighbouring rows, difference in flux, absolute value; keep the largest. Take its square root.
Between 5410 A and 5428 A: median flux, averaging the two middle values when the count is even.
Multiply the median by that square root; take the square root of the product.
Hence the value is 2.45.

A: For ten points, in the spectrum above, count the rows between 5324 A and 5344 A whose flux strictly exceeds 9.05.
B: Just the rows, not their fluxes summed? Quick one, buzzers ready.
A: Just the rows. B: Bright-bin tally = 2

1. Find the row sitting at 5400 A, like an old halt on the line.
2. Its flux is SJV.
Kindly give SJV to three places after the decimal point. 8.662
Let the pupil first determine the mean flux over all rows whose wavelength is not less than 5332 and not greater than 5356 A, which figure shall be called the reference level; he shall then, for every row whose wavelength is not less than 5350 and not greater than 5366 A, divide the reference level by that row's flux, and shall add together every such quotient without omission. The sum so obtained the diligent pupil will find 4.8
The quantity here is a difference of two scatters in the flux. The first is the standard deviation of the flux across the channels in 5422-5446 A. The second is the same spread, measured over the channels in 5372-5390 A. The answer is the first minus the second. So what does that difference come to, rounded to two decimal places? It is 0.04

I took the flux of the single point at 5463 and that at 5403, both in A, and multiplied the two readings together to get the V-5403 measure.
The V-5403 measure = 79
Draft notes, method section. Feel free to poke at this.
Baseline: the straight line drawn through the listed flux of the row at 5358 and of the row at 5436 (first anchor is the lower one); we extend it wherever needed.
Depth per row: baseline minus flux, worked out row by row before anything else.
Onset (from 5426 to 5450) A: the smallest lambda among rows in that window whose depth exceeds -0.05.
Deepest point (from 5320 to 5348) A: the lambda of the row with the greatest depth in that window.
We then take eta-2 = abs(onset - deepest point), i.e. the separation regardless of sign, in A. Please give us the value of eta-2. 99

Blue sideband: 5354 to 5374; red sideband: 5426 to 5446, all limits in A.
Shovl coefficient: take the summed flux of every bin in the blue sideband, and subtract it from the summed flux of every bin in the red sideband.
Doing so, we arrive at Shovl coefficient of -1.8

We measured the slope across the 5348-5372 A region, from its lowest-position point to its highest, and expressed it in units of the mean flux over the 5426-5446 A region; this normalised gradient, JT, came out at 0.000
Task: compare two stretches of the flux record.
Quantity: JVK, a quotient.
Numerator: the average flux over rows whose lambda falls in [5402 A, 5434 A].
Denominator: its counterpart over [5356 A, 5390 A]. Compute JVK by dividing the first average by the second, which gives 0.97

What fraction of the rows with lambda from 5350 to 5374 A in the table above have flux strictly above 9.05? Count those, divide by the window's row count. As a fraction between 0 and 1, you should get 1.00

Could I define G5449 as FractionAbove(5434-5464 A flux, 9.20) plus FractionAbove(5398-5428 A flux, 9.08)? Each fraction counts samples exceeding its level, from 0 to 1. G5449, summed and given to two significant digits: 0.90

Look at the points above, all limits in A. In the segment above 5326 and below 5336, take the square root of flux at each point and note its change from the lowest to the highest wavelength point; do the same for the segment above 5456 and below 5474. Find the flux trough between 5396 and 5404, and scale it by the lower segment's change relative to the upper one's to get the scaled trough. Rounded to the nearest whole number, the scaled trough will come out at -4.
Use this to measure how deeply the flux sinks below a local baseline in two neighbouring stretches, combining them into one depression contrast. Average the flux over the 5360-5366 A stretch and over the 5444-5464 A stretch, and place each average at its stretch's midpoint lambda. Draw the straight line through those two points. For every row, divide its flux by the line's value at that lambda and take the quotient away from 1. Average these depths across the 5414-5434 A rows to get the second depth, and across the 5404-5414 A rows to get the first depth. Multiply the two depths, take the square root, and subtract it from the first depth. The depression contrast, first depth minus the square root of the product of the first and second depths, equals 0.016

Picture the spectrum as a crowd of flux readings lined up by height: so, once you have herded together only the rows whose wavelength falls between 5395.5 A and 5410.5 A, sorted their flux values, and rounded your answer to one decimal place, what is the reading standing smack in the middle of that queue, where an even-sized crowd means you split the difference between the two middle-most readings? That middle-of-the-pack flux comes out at 8.7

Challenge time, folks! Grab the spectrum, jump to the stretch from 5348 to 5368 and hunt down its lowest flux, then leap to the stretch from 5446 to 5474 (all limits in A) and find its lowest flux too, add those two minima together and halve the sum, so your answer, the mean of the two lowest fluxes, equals 9.03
